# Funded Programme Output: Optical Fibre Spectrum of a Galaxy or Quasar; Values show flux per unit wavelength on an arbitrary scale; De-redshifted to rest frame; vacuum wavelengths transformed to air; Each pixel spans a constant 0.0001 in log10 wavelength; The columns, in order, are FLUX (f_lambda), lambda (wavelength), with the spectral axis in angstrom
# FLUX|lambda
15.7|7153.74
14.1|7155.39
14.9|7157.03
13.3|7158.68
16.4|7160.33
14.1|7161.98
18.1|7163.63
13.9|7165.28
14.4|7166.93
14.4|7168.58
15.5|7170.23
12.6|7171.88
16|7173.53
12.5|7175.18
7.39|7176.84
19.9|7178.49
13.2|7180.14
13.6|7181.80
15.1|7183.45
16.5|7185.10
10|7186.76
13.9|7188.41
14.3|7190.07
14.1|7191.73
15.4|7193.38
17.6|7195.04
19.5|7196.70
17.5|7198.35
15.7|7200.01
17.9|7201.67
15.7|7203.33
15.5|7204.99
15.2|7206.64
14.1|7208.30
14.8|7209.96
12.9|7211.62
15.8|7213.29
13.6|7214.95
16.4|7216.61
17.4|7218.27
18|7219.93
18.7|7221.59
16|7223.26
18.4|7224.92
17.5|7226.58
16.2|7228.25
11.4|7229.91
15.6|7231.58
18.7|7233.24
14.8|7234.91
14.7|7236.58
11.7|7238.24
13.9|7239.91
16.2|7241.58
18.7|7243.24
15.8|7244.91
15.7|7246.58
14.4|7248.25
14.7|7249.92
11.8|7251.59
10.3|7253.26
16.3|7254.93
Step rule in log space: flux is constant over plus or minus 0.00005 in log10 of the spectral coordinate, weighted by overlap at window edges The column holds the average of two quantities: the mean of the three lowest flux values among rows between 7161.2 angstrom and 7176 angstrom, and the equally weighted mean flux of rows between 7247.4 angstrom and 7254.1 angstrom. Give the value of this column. 12.90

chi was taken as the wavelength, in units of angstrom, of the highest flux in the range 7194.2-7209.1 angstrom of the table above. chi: 7196.70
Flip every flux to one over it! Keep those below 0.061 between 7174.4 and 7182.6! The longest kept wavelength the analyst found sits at 7178.49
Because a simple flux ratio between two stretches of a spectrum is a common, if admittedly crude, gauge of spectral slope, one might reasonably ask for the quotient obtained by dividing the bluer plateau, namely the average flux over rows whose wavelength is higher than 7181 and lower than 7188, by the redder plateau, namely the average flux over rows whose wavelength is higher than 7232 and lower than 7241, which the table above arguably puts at 0.93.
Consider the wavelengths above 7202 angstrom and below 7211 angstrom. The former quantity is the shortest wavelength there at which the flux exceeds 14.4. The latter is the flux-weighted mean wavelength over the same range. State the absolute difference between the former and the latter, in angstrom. 3.2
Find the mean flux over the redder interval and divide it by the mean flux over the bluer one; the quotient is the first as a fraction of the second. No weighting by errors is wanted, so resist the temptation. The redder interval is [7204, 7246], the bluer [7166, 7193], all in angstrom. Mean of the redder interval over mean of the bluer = 1.12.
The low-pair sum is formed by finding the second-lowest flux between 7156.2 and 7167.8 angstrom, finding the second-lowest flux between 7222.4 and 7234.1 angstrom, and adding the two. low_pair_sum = 29.5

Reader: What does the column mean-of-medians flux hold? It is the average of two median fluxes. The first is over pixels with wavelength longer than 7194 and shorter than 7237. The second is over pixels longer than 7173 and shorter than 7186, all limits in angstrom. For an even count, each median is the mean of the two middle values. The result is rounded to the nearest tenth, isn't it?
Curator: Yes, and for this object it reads 15.1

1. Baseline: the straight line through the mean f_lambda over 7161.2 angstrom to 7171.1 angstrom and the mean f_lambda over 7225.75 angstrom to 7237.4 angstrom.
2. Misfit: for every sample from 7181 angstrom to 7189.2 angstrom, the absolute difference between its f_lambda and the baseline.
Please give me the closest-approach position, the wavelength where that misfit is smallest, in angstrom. 7183.45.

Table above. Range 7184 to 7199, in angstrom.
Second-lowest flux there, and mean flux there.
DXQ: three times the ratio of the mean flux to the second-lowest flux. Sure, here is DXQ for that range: 3.3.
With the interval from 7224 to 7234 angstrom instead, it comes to 3.1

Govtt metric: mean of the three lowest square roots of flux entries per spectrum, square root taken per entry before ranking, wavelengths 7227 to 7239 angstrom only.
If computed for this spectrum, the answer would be 3.5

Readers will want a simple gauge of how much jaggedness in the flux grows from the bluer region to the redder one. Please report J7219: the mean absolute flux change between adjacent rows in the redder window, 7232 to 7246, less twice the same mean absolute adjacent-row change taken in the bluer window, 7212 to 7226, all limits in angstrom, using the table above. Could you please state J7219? -1.1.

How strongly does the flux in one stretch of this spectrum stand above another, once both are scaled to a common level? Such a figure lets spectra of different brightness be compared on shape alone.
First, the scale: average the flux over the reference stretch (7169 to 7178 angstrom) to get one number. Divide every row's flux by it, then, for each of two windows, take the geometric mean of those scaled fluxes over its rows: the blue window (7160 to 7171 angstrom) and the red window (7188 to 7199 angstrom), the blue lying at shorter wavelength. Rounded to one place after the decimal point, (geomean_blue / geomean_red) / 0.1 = 9.5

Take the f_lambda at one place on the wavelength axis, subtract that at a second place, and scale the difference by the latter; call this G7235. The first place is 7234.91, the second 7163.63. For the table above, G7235 -0.18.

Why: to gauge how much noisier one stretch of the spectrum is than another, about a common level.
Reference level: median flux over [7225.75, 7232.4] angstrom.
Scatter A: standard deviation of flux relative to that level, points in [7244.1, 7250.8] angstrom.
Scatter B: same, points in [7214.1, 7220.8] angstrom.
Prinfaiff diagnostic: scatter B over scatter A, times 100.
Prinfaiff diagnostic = 276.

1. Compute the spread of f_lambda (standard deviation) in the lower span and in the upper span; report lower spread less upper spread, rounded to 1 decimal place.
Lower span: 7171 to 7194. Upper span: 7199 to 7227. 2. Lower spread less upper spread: 1.2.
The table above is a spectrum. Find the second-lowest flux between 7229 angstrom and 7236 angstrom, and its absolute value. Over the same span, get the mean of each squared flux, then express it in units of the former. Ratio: 16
